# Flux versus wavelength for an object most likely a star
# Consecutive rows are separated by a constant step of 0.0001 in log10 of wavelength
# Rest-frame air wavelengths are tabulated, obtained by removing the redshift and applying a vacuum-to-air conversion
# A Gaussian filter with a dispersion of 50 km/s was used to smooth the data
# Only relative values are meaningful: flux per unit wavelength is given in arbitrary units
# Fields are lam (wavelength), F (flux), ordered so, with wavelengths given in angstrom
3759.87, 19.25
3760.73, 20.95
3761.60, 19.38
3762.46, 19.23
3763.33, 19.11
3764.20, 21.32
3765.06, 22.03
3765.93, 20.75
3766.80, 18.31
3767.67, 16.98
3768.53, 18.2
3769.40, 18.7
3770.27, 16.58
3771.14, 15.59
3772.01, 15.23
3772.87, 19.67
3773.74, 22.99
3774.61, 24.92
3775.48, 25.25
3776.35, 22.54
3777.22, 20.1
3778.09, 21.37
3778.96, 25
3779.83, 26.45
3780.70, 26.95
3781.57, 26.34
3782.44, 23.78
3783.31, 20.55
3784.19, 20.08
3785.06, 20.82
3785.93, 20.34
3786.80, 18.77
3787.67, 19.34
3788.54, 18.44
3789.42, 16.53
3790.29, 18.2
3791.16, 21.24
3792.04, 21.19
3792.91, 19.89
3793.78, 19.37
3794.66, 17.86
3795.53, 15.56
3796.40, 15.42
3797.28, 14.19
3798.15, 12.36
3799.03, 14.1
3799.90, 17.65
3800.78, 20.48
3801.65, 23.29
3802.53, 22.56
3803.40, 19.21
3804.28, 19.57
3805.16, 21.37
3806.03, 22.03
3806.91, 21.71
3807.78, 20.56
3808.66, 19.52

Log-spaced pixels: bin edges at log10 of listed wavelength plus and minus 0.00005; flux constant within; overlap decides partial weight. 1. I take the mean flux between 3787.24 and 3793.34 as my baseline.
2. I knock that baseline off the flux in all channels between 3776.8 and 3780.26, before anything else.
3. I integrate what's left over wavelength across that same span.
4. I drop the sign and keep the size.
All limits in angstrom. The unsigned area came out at 13.8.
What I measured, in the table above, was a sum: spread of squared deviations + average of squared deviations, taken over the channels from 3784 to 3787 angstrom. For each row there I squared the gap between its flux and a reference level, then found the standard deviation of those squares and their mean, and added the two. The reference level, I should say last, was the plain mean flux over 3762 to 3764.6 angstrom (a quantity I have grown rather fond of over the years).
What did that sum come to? 1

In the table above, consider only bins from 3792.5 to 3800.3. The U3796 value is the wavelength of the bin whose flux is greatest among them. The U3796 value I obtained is 3792.91 angstrom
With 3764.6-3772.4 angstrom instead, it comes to 3765.06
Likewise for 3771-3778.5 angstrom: 3775.48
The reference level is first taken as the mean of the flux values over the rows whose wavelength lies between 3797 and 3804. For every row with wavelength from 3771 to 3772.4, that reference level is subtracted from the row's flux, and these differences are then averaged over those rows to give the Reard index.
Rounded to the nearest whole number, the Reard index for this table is -3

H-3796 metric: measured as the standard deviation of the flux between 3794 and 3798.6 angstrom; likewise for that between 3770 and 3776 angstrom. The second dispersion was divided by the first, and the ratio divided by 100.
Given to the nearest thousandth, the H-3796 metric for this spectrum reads 0.022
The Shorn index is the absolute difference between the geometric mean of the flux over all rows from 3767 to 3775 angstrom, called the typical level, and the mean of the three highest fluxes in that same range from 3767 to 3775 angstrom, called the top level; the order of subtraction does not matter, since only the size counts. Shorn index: 4.0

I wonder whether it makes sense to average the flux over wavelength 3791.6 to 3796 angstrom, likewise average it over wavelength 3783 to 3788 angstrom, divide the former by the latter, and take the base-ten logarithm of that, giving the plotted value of -0.027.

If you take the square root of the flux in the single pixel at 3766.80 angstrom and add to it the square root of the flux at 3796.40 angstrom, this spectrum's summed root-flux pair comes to 8.21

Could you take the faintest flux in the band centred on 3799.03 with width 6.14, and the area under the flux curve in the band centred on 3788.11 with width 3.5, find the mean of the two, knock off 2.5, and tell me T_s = 36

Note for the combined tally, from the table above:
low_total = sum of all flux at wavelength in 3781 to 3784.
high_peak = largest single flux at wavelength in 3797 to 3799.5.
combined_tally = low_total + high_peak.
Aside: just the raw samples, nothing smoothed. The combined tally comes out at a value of 85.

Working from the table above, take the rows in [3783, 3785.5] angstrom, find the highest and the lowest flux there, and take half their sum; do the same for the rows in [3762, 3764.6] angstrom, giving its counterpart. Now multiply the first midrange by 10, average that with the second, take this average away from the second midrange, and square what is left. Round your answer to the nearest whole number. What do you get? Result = 8490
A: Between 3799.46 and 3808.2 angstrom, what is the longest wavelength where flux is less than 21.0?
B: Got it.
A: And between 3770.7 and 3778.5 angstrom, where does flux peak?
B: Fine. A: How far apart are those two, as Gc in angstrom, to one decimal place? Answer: 32.3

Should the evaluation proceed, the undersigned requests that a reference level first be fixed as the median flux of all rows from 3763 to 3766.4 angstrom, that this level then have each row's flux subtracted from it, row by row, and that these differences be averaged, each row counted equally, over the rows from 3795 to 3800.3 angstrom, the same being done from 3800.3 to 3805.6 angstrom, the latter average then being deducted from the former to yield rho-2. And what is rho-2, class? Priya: 6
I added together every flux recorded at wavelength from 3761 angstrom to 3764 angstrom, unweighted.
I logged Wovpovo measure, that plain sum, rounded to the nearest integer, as 58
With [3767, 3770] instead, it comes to 54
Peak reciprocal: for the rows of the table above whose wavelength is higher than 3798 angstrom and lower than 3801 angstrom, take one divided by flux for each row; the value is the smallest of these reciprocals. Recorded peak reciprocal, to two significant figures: 0.049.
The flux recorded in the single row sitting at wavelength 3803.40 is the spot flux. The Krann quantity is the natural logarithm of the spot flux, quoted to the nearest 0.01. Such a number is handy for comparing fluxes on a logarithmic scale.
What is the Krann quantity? 2.96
